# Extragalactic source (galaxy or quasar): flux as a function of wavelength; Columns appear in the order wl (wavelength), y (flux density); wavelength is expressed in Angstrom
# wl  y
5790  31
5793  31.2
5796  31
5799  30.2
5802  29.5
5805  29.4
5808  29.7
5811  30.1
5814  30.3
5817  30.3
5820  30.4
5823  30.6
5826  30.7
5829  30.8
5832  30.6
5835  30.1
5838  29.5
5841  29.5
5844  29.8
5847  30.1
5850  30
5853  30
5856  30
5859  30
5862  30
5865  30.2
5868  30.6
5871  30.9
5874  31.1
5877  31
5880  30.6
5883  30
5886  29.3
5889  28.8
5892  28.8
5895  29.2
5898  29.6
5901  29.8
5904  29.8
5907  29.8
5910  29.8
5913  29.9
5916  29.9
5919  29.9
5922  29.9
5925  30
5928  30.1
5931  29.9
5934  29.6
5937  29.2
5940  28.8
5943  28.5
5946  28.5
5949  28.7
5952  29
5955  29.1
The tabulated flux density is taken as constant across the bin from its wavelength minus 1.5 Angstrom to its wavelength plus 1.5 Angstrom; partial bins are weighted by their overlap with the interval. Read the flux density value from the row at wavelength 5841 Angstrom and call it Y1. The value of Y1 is 29.5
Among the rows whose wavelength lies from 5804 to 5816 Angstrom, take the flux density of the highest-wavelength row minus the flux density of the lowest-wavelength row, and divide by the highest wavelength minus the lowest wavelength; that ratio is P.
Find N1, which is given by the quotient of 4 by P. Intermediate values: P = 0.10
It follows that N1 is 40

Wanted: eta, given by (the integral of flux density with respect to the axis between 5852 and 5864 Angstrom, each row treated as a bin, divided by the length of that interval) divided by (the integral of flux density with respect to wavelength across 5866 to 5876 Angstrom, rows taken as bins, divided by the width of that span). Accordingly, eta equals 0.97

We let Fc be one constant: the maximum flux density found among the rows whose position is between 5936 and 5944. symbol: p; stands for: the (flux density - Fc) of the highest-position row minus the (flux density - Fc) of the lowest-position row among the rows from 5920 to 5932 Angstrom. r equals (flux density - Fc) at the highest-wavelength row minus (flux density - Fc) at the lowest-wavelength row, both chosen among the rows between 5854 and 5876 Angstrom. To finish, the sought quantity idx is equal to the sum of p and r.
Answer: 1.1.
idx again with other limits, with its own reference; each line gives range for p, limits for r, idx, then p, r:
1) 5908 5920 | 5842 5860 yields 0.3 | 0.10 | 0.2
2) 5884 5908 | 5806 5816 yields 1.1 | 0.50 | 0.6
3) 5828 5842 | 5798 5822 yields -1.1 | -1.30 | 0.2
